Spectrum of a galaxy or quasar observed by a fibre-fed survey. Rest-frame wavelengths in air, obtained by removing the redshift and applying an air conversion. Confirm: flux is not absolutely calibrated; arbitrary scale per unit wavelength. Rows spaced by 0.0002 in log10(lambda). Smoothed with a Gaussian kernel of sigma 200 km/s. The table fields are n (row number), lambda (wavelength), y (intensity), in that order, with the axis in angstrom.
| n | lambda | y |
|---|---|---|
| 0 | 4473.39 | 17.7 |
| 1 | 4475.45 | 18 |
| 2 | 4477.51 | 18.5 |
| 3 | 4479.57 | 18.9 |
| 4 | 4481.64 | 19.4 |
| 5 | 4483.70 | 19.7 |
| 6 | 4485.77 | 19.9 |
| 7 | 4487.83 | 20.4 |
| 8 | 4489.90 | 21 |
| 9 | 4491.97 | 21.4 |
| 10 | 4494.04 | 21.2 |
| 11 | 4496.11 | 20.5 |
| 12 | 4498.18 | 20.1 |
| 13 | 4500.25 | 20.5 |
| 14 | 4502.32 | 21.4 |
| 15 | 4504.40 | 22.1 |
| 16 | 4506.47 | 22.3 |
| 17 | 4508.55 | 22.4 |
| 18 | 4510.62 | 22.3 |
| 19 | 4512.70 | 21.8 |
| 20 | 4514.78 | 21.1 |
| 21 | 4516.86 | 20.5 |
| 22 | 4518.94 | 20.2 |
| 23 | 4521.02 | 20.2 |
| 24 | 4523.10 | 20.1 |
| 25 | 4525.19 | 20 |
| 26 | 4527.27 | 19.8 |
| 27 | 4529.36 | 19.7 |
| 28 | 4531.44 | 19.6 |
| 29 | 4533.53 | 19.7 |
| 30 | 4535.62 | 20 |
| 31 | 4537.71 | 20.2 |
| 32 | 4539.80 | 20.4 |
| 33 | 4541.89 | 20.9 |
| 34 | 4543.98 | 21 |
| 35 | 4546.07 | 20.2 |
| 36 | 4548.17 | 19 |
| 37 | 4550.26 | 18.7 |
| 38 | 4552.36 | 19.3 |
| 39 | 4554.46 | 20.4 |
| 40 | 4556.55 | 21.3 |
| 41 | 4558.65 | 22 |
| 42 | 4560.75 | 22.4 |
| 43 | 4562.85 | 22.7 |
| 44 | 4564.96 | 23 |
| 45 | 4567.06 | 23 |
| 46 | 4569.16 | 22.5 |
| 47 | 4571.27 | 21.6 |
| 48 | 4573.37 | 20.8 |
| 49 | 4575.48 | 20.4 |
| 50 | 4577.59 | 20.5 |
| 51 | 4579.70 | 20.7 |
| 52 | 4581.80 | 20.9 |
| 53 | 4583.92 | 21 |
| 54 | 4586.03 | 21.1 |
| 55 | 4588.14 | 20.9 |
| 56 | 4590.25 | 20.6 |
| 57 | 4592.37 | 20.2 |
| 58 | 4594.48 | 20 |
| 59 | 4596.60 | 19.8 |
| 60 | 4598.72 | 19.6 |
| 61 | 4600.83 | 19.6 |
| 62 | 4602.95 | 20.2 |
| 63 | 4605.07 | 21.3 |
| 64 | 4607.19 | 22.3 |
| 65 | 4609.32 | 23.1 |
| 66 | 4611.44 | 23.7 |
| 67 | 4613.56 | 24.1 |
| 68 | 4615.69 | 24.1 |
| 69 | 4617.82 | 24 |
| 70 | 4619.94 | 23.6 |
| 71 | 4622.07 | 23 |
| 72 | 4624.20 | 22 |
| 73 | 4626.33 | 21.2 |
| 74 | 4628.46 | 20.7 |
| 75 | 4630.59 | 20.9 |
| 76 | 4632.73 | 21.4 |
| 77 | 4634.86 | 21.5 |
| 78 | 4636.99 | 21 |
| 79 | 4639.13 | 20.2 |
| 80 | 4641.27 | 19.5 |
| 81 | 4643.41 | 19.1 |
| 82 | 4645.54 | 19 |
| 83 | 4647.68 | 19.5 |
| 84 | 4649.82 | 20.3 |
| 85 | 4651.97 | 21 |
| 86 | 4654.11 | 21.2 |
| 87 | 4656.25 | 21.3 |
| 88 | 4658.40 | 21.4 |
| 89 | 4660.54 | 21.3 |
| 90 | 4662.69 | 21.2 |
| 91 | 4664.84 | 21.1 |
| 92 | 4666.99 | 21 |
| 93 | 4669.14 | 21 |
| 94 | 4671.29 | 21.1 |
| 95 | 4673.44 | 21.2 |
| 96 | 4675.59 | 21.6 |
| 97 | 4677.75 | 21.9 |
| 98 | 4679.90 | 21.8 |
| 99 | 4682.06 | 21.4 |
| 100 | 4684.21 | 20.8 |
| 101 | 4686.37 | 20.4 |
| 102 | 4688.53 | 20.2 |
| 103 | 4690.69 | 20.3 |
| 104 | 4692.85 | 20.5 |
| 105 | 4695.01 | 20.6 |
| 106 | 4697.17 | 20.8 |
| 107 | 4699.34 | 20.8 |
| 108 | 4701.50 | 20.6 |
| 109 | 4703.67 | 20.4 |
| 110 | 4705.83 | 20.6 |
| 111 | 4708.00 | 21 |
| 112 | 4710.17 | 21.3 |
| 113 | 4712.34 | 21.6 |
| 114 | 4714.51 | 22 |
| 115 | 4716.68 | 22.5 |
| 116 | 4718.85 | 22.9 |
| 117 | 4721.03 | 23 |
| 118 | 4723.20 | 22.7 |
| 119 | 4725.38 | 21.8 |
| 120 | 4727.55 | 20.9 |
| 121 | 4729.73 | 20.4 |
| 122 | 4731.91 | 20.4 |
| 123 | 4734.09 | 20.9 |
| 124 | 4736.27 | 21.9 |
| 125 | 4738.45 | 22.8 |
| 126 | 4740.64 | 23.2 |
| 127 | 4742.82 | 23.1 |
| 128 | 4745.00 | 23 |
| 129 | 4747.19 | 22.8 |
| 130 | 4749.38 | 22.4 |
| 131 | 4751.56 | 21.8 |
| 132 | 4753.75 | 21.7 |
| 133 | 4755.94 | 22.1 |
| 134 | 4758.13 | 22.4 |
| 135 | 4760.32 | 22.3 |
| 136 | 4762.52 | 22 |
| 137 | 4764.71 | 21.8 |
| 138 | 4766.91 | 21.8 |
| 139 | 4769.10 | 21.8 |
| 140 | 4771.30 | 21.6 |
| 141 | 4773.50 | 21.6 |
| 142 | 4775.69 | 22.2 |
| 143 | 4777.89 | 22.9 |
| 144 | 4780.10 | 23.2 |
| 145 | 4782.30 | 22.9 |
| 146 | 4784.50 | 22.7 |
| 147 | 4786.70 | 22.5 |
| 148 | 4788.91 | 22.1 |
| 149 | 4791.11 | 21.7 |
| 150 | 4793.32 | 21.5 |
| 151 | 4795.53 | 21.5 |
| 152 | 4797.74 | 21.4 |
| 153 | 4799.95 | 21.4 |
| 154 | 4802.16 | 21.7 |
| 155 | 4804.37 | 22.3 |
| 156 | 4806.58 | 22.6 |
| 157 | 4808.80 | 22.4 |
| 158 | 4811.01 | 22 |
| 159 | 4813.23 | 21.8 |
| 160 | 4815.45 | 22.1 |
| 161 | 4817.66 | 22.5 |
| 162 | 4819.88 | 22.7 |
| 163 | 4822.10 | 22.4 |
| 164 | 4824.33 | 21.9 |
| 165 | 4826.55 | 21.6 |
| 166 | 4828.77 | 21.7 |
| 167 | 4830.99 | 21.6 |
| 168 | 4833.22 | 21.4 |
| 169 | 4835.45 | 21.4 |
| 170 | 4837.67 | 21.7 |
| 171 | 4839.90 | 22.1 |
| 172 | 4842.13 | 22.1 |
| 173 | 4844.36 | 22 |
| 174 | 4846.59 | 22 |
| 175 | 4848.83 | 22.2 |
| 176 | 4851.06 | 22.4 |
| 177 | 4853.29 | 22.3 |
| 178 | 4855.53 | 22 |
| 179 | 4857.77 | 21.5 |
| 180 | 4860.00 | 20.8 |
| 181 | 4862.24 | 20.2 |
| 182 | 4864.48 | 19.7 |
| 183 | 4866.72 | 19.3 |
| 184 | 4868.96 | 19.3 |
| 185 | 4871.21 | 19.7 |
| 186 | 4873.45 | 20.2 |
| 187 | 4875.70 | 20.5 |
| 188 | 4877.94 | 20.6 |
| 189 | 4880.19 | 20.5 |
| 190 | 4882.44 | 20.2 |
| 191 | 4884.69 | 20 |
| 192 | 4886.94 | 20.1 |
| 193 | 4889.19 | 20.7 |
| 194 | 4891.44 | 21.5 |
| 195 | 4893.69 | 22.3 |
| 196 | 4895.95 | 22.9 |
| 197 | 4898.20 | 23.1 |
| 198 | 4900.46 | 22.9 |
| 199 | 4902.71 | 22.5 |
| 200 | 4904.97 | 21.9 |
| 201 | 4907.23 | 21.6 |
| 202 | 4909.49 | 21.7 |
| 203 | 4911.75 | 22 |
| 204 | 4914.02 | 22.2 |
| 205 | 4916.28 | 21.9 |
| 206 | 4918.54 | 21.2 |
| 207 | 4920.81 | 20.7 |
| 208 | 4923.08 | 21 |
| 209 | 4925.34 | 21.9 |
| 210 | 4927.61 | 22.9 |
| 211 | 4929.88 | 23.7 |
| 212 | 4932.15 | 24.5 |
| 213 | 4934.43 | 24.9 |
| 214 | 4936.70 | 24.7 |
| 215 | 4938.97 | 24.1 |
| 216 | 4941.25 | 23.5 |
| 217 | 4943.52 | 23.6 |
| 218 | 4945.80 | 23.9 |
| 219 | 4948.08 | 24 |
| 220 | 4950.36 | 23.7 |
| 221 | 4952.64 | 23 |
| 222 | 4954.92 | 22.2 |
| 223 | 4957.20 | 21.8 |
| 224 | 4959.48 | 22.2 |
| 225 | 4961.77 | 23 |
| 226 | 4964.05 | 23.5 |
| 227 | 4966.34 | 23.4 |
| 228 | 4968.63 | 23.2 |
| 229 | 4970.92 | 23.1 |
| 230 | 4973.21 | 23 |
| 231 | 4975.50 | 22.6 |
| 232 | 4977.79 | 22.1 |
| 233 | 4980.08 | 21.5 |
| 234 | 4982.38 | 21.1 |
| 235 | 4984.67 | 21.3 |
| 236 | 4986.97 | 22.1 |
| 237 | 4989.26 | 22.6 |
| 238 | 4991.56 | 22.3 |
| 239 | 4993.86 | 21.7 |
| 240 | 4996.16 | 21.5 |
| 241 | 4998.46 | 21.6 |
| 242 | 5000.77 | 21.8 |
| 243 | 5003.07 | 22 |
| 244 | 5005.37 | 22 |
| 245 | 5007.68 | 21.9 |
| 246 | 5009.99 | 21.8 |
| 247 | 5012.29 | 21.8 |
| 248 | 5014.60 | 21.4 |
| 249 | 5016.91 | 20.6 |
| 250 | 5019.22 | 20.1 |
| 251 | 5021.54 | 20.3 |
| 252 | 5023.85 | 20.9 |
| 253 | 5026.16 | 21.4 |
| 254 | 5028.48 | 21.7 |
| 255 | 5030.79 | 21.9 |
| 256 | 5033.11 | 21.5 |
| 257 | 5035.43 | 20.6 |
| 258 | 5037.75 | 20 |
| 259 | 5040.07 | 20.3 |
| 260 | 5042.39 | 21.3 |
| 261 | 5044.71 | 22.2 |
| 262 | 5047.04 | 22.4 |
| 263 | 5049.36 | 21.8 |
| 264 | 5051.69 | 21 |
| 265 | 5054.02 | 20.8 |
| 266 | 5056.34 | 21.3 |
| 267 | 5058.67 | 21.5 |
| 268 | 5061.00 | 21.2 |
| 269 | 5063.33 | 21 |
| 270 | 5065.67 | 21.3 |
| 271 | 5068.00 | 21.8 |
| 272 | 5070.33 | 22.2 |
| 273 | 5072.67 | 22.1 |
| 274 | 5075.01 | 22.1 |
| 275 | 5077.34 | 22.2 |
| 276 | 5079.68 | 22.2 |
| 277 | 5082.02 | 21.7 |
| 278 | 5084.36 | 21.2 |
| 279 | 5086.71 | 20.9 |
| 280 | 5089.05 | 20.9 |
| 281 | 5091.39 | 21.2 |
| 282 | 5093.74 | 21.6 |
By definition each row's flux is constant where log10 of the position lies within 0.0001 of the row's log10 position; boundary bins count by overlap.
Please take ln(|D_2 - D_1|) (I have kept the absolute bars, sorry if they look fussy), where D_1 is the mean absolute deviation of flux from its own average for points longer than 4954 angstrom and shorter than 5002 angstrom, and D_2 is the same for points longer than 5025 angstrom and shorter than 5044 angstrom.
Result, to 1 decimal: -4.7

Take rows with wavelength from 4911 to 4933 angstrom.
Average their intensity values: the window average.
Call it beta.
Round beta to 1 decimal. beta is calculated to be 22.2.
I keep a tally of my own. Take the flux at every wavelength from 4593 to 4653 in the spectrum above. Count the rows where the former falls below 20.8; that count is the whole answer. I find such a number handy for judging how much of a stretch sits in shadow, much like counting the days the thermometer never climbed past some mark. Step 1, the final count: 12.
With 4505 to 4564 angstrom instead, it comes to 17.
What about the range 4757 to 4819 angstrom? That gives 0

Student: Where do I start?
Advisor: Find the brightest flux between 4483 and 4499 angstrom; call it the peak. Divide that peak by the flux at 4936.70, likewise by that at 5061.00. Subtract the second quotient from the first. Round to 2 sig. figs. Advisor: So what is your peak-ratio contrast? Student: -0.14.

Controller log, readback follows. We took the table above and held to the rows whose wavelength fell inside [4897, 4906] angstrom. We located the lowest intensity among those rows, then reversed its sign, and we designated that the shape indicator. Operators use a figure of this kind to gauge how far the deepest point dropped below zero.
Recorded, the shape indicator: -21.9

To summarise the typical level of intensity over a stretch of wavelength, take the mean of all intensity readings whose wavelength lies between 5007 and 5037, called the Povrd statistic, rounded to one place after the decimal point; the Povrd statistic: 21.2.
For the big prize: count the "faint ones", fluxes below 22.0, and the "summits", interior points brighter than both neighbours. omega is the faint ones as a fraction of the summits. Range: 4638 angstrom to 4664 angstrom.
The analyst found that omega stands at 12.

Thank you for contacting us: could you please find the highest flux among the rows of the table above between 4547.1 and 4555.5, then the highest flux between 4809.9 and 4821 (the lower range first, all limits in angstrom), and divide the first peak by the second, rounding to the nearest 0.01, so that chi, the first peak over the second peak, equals 0.90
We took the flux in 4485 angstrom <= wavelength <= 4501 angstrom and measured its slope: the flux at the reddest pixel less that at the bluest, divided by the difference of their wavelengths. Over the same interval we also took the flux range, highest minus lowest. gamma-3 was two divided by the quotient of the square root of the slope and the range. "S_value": 15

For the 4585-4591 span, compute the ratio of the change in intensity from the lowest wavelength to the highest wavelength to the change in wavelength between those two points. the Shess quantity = -0.12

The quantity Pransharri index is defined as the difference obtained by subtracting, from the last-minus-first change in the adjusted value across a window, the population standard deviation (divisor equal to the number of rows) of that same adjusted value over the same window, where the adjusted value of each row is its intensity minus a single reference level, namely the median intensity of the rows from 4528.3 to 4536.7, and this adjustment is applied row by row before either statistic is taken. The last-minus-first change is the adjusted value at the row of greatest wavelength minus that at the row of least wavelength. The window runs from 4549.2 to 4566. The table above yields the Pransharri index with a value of 3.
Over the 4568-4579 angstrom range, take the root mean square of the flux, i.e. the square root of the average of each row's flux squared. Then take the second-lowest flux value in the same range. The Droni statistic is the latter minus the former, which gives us -0.67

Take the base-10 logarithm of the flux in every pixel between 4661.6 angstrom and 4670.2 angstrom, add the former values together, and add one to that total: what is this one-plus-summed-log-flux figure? 6.30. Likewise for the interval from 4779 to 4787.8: 6.43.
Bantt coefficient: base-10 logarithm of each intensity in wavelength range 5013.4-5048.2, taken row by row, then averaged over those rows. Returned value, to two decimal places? 1.32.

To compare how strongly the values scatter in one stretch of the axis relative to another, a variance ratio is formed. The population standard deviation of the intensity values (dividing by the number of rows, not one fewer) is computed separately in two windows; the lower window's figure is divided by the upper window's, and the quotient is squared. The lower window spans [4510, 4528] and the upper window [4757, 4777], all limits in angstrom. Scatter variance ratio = 8.7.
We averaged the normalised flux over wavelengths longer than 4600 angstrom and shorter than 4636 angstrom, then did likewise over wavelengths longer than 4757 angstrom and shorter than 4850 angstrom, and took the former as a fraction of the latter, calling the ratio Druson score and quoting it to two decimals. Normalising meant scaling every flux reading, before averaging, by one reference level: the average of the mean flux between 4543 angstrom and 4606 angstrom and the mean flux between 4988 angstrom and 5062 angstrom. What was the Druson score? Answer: 1.01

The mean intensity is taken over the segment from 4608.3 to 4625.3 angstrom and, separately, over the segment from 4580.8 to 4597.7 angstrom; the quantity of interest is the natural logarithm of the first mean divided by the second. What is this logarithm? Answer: 0.13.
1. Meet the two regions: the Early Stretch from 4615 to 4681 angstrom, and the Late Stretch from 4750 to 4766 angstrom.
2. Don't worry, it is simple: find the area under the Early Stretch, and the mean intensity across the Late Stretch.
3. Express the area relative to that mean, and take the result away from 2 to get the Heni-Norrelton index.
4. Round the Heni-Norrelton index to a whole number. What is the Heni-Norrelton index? -62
